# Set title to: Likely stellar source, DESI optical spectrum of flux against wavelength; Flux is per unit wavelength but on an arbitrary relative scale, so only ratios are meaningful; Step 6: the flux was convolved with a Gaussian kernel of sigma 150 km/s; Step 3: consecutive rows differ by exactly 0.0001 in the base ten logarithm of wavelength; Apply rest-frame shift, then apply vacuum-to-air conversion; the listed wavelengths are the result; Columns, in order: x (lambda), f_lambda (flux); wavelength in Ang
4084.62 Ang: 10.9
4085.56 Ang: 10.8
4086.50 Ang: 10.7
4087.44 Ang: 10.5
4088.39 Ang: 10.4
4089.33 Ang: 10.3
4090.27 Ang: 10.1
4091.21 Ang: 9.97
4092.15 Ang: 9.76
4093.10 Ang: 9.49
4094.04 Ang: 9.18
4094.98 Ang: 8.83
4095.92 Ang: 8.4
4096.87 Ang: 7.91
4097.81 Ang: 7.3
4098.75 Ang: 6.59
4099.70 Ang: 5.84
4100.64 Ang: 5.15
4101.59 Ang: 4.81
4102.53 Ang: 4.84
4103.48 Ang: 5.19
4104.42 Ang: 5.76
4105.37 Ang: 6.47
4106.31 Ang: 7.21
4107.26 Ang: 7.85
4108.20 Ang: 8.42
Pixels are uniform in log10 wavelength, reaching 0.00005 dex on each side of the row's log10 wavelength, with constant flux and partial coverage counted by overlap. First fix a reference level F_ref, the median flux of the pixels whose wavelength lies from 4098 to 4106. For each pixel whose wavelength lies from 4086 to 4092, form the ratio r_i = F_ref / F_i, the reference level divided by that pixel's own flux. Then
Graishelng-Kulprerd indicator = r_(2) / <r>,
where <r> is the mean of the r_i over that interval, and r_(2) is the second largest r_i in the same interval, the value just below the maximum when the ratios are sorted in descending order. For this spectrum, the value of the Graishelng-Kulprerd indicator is 1.02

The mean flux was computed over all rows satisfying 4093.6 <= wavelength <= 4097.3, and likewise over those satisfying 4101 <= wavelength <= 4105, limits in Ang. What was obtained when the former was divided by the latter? 1.7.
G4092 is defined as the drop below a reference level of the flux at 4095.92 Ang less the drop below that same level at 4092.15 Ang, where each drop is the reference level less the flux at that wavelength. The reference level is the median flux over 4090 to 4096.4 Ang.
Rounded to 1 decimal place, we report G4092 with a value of 1.4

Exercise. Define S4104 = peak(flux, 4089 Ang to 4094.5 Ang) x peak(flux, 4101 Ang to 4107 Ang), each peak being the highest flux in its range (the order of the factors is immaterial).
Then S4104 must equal 74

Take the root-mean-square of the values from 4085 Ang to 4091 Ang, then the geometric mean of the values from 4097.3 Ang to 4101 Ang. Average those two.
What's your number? 8.3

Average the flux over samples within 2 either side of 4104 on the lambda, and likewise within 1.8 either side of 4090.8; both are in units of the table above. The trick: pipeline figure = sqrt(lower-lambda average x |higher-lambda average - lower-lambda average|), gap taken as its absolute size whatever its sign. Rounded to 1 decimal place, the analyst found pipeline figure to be 6.7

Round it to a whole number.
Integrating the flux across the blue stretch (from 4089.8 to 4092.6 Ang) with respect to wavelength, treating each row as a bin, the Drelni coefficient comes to 28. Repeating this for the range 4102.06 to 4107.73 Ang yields 35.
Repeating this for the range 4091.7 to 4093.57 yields 18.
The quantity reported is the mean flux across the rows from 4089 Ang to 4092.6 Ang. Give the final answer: 10.0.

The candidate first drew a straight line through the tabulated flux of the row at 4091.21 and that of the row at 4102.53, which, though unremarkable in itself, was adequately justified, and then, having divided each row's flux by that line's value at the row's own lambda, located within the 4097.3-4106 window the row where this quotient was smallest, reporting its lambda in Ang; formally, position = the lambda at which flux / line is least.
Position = 4100.64 Ang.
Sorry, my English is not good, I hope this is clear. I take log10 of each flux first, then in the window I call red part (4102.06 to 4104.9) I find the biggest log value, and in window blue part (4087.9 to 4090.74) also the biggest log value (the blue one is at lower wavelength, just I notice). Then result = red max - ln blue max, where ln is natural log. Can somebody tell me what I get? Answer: 0.74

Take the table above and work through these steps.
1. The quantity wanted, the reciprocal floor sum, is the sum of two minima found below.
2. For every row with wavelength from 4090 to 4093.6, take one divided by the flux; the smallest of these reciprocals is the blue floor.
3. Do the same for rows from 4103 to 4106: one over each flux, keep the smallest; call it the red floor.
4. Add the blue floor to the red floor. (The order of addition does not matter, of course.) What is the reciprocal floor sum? 0.254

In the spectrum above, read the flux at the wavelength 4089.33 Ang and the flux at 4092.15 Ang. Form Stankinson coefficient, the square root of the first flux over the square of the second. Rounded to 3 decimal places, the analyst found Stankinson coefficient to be 0.329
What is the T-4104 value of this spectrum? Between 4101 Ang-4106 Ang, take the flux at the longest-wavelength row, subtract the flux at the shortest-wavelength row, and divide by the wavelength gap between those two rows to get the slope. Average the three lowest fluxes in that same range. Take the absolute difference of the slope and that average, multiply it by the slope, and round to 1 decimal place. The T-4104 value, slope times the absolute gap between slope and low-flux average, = 2.0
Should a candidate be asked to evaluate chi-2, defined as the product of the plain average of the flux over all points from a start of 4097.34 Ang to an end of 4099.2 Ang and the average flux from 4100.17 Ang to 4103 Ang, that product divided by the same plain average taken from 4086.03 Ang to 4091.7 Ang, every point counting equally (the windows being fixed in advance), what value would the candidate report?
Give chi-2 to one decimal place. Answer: 3.3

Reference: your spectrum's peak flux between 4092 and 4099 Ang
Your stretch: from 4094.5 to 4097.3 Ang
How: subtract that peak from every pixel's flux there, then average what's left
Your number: -1.4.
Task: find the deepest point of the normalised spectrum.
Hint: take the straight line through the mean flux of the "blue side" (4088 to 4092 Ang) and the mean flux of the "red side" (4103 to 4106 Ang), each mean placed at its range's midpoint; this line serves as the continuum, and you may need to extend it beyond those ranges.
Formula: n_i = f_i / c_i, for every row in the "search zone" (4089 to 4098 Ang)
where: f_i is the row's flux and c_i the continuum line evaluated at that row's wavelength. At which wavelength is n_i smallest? 4097.81 Ang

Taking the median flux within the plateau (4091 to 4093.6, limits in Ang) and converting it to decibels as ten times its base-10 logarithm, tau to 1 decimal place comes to 9.9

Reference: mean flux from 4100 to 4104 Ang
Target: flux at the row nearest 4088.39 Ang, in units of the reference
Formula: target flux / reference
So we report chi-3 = 2.1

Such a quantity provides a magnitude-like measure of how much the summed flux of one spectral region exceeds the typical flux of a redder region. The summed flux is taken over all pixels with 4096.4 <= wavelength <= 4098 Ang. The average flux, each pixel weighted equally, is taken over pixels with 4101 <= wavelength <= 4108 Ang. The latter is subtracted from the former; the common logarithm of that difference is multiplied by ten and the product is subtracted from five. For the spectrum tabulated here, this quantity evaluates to -5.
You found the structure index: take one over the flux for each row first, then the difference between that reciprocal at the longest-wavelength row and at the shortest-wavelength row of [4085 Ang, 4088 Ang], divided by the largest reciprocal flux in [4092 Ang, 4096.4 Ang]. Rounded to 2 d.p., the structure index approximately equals 0.02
